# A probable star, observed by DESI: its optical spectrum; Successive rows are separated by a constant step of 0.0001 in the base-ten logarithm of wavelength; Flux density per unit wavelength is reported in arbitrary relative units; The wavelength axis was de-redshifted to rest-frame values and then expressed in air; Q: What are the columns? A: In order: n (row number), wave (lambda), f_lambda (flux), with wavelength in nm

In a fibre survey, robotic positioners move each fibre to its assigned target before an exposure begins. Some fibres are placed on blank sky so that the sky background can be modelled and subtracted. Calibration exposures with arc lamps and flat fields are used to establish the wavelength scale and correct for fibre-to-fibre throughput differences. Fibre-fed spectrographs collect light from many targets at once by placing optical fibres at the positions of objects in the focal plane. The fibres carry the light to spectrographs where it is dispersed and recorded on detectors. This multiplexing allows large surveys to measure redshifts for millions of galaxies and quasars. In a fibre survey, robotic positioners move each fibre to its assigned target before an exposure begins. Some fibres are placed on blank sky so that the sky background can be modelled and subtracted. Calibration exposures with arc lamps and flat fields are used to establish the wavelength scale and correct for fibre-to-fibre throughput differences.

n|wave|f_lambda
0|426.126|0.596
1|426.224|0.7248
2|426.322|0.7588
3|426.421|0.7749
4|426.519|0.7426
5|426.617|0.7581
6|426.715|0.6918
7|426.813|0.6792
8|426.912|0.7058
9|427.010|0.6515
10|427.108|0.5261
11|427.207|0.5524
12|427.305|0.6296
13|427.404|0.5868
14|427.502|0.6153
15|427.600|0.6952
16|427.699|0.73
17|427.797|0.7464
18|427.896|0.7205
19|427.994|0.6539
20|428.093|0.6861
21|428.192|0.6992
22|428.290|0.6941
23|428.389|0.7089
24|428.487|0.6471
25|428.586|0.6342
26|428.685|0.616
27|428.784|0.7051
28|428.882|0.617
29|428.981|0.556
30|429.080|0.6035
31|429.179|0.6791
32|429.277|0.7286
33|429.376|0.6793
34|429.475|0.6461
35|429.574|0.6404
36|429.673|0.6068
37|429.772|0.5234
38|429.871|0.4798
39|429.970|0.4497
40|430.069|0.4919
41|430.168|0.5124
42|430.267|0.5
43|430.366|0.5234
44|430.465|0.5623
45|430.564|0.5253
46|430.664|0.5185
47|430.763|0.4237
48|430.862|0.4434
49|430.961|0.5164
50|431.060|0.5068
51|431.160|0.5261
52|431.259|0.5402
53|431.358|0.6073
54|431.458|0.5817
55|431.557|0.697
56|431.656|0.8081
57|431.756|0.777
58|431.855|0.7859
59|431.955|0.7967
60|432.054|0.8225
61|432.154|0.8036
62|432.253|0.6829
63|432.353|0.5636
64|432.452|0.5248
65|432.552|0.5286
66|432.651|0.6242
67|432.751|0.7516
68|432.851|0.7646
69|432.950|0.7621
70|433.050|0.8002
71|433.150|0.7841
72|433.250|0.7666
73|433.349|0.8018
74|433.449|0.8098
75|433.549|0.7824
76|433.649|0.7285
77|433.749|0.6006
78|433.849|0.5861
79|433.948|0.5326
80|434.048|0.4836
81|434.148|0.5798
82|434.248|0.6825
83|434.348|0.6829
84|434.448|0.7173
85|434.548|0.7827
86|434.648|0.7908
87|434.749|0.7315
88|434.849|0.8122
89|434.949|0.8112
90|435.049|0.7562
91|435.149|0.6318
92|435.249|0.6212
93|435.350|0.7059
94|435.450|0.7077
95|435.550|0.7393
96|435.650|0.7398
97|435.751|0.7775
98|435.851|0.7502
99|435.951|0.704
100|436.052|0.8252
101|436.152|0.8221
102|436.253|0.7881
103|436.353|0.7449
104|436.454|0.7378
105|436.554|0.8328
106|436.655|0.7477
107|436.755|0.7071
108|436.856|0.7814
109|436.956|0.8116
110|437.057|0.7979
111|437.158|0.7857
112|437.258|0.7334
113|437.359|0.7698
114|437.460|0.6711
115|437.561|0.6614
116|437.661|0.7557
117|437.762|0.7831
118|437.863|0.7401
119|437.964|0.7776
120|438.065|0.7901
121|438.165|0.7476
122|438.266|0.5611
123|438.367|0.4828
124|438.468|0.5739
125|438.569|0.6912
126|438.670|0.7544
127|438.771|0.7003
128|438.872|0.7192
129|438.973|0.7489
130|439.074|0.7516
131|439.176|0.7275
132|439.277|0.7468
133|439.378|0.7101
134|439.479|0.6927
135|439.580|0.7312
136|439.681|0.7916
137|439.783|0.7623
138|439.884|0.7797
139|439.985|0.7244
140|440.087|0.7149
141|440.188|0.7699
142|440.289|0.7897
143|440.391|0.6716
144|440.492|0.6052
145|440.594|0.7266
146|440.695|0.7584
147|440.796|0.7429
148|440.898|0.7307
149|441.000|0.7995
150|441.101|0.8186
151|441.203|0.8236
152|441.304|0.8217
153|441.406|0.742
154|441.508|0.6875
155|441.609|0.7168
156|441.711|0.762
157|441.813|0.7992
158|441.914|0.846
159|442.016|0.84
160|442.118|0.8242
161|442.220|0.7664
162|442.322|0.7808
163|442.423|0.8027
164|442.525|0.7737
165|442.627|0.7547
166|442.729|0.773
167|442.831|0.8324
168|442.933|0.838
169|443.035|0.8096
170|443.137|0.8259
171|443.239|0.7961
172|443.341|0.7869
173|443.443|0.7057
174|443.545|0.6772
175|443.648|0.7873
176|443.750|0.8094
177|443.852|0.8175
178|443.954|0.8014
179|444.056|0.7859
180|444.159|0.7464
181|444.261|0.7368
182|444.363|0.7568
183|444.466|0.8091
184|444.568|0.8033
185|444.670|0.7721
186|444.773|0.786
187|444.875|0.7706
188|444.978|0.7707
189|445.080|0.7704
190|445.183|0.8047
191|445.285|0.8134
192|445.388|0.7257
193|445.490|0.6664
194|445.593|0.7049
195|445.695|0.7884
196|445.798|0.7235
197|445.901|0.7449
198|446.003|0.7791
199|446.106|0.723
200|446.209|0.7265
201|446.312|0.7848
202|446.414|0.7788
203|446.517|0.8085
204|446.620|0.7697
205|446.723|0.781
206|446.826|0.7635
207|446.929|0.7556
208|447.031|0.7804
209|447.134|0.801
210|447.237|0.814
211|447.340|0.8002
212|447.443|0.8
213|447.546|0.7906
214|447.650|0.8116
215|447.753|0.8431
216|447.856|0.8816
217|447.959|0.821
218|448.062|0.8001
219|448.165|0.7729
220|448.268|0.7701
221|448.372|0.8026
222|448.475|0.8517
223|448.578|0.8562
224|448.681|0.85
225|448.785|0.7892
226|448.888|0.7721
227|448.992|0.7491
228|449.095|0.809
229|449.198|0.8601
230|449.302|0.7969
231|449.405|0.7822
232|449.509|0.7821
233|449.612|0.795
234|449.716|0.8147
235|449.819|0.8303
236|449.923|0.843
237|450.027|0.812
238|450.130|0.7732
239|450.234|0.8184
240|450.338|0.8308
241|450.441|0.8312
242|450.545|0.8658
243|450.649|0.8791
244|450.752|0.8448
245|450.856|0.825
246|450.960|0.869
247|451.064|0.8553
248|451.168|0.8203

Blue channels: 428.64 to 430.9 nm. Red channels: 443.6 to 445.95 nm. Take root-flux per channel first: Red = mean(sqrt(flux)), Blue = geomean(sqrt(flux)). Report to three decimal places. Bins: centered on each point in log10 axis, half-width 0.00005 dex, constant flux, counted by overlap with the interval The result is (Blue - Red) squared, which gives 0.016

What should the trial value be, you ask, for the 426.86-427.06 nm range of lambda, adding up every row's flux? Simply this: 1.4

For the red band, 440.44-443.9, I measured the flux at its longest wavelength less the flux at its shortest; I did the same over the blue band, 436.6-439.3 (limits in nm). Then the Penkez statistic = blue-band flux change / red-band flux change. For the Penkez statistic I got 0.00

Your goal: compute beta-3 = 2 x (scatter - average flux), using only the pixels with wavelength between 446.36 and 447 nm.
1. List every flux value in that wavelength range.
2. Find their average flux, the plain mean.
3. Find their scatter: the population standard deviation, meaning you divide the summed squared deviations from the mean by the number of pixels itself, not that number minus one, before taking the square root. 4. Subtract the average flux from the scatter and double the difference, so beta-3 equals -1.52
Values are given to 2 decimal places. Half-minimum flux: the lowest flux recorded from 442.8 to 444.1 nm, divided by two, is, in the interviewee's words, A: 0.34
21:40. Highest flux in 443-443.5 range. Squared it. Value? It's 0.68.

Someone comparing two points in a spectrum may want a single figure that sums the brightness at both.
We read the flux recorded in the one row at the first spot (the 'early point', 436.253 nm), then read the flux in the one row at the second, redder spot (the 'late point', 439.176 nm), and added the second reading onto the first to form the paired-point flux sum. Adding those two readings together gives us 1.52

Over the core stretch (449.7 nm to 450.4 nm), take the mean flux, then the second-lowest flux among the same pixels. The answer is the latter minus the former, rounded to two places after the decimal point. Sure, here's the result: -0.01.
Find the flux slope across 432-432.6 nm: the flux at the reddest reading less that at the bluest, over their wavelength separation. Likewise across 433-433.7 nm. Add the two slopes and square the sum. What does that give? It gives 0.504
